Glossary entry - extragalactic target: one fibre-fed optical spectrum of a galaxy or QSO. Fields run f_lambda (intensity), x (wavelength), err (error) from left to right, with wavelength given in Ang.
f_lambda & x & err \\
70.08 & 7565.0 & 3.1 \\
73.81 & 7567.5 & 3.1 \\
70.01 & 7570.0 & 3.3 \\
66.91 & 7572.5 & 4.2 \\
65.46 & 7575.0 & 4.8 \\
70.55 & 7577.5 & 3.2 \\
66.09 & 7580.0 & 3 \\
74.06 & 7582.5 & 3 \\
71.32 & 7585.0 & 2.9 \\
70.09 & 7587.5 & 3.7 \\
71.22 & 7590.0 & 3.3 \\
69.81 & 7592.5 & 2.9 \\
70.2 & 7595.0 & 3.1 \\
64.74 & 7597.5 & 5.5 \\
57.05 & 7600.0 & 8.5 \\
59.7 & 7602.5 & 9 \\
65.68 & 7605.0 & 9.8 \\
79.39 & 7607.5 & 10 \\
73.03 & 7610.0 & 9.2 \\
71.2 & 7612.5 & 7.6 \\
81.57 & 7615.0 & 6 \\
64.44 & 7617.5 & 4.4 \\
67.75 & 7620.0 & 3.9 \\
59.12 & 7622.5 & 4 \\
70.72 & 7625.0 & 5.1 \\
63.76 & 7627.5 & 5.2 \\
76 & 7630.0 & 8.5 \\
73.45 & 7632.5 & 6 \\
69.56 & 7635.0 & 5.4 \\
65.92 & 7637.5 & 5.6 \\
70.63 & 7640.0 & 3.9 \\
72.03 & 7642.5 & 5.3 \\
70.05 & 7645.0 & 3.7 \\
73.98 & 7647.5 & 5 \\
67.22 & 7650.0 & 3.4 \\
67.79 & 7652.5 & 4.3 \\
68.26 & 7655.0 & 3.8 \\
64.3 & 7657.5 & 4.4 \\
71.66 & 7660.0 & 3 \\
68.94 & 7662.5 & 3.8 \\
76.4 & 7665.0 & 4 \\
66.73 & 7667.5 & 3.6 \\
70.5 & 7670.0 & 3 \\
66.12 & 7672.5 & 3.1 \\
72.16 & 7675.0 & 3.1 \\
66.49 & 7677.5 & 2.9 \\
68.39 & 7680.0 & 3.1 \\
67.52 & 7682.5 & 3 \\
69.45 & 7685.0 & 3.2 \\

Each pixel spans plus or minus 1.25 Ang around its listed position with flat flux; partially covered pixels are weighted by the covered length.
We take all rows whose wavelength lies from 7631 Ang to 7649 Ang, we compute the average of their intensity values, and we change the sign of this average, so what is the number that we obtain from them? -70.8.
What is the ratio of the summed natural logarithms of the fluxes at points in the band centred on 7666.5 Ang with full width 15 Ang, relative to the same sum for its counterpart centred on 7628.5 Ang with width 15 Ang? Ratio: 1.0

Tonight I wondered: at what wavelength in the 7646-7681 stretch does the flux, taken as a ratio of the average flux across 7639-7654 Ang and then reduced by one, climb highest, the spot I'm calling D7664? 7665.0 Ang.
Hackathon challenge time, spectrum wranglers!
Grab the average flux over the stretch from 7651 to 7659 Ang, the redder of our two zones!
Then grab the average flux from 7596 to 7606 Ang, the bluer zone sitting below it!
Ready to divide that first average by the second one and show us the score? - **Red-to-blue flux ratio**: 1.081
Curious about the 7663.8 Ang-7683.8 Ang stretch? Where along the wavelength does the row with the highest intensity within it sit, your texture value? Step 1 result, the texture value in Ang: 7665.0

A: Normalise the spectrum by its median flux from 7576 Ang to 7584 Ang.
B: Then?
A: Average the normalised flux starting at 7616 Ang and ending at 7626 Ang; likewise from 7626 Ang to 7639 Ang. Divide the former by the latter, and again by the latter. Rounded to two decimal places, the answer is 0.95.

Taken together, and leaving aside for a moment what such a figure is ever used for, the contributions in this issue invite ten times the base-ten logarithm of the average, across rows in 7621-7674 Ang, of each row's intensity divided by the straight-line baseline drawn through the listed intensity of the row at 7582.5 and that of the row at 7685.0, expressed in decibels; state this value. -0.12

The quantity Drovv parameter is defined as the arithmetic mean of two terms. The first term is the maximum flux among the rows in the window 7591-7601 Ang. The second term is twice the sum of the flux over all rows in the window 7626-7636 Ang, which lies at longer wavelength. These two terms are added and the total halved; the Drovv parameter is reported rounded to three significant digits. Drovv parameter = 318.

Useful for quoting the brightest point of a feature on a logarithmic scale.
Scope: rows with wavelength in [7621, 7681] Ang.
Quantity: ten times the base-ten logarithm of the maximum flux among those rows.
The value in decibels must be 18.8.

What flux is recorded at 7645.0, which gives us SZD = 70.05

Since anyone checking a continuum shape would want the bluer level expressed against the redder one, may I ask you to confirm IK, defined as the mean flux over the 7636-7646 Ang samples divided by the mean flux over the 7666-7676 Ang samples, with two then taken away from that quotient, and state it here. -0.99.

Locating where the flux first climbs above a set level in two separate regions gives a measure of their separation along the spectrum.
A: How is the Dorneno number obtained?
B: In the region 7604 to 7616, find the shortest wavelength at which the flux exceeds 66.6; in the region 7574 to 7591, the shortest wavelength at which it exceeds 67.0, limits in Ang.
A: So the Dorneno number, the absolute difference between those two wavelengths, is 30.0 Ang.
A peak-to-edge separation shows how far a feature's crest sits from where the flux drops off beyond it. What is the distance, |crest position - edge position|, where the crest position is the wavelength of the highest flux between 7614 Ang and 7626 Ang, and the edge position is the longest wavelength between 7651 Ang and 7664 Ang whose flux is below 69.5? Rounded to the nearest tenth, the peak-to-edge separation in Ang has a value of 47.5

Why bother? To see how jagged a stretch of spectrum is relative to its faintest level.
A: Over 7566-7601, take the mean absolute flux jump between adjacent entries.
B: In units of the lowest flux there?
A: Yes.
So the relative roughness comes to 0.062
